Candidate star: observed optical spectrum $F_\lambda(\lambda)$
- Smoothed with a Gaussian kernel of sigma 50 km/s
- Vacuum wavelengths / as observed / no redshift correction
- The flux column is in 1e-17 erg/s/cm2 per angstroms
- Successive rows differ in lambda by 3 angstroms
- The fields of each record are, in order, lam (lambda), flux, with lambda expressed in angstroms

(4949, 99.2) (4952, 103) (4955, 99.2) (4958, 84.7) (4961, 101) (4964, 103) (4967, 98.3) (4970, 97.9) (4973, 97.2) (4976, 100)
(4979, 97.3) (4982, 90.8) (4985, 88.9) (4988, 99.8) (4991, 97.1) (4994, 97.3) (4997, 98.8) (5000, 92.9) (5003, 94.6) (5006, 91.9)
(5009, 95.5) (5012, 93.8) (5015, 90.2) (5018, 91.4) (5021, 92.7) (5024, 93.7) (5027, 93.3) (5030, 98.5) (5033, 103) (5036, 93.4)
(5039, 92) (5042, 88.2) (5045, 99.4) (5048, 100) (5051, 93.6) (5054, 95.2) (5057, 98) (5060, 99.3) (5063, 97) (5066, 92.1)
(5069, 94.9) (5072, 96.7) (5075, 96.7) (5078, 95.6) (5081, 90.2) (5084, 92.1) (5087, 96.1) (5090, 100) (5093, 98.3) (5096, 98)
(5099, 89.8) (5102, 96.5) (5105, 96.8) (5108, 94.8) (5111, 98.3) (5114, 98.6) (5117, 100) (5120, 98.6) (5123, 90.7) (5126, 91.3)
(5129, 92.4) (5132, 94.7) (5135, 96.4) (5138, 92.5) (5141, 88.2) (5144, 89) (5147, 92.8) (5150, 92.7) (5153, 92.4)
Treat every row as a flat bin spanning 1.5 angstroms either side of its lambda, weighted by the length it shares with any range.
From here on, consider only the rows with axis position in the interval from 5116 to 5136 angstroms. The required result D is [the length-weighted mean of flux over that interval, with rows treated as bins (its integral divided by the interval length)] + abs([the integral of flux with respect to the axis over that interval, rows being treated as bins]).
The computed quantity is 1989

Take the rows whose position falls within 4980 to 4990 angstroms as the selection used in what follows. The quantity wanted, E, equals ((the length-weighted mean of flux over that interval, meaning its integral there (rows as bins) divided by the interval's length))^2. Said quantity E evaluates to 8755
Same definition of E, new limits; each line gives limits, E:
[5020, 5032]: 9021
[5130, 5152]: 8525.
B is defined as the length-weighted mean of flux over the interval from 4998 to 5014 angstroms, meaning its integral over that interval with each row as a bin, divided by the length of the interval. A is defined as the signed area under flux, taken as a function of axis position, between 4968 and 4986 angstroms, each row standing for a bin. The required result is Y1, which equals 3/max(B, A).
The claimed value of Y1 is 0.0017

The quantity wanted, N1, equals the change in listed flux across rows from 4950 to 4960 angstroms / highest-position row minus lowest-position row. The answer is -18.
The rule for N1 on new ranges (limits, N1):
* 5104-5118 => 3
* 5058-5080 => -4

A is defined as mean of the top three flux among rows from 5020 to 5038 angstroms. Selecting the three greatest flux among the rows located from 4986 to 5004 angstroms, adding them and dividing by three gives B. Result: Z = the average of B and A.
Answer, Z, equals 98.5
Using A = 98.4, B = 98.6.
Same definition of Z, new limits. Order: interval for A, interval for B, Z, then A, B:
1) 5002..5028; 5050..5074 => 96.4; 94.6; 98.1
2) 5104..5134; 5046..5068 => 99.1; 99.1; 99.1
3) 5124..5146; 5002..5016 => 94.6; 94.5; 94.6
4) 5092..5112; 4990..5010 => 98.0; 98.2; 97.7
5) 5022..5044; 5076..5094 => 98.3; 98.4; 98.1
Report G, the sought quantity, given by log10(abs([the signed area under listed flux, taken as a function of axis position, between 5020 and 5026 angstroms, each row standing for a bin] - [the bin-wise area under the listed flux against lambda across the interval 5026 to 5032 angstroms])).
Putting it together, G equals 1.3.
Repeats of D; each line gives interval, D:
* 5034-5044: 1014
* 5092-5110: 1818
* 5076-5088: 1216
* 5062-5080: 1811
